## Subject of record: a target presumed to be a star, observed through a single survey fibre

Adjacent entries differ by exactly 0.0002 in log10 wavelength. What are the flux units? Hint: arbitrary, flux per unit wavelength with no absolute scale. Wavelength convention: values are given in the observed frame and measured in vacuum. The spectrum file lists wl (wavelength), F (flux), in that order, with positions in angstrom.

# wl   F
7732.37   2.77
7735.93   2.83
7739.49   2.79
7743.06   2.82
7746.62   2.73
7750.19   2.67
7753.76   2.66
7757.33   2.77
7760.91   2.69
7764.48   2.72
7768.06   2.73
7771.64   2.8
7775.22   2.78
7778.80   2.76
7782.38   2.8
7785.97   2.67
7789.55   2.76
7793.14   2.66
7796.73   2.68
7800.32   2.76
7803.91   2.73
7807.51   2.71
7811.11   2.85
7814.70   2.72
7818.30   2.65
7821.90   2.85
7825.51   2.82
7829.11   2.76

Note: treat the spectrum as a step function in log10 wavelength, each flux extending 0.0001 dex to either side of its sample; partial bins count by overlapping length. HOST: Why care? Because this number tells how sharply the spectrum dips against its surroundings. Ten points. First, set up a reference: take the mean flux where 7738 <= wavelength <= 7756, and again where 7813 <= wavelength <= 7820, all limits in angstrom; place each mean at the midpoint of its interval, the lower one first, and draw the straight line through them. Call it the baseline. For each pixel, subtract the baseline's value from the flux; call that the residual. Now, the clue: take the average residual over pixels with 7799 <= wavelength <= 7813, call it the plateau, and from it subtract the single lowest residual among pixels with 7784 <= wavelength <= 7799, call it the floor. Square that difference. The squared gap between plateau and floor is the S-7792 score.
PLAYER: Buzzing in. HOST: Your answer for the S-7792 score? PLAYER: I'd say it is 0.0124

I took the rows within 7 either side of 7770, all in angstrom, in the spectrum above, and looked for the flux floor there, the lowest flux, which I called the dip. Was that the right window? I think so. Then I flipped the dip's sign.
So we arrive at -2.72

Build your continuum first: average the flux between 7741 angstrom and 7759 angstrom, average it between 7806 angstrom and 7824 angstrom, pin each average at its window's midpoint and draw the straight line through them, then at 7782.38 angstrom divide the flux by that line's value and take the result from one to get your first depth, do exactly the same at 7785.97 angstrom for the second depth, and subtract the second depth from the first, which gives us -0.05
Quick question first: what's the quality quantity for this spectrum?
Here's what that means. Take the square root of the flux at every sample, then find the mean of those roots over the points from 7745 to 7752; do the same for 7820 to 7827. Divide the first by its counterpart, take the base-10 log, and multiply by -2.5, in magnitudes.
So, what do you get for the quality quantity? 0.026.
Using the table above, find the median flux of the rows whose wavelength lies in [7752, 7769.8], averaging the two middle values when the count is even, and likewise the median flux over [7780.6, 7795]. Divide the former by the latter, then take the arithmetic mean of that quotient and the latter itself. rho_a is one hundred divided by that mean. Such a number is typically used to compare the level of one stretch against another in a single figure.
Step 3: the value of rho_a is 53.8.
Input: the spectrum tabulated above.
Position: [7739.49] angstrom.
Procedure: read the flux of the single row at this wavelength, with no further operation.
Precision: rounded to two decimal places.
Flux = 2.79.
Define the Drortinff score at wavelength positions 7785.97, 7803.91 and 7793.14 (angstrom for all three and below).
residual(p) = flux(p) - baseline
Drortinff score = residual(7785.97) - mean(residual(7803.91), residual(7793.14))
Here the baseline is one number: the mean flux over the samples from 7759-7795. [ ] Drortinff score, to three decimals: -0.025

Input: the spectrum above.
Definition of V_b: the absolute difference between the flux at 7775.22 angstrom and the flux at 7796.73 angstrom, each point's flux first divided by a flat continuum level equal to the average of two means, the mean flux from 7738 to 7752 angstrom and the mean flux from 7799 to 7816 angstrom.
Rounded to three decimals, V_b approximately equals 0.036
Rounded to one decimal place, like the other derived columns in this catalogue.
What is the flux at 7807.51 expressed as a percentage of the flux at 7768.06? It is 99.3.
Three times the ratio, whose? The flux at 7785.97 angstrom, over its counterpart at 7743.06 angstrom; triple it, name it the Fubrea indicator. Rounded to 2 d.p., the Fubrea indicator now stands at 2.84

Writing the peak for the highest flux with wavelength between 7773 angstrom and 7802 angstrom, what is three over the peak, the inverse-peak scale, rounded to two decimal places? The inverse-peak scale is 1.07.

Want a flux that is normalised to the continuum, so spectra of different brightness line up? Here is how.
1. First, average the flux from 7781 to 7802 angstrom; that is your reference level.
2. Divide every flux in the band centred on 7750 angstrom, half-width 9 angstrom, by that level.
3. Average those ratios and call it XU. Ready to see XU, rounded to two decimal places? 1.00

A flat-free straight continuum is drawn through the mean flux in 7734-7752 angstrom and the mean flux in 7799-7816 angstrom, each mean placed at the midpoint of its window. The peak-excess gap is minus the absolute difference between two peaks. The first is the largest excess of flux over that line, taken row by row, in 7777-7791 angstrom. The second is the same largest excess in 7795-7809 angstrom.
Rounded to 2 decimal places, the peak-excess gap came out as -0.04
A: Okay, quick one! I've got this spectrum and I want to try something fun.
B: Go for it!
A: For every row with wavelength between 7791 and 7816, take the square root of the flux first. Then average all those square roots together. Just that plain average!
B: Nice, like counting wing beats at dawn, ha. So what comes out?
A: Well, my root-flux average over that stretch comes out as 1.65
